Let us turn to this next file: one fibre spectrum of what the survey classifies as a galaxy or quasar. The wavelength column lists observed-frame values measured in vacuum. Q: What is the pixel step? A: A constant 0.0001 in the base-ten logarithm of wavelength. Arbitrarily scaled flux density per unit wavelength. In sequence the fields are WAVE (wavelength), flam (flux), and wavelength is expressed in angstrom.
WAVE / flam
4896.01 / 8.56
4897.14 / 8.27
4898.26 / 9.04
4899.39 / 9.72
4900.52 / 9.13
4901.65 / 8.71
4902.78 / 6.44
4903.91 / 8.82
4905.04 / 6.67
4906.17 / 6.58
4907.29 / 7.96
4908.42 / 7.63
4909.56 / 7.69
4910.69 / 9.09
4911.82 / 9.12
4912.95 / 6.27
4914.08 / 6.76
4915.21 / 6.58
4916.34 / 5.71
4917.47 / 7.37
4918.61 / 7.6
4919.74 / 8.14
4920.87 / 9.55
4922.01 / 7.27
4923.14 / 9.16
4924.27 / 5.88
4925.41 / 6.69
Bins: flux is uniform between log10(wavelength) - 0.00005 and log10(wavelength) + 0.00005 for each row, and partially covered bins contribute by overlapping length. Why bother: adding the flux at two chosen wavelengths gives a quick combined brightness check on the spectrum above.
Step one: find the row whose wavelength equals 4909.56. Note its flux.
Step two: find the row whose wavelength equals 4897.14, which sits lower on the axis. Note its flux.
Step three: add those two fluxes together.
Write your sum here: 16.0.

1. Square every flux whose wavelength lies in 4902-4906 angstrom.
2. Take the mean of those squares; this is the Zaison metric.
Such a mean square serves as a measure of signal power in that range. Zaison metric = 55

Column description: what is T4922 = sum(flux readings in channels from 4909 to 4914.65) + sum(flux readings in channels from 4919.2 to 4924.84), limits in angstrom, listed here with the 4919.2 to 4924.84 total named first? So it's 79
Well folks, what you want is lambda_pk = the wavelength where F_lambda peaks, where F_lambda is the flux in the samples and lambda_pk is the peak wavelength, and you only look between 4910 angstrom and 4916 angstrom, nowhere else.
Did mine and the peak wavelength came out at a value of 4911.82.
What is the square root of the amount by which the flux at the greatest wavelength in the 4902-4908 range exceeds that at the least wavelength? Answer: 1.23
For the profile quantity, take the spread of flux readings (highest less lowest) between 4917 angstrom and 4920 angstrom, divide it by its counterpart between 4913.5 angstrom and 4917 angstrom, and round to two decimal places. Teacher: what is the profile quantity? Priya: 0.73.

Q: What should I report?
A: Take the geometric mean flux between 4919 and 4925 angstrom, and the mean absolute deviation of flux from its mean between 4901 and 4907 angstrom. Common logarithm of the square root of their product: 0.46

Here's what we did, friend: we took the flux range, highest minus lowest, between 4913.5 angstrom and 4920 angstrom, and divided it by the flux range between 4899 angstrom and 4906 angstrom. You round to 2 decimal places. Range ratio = 0.74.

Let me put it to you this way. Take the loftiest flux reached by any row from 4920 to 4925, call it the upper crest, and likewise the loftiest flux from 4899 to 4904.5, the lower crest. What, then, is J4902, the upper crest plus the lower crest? 19.3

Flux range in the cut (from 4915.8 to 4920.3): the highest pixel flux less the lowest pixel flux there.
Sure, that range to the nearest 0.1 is 2.4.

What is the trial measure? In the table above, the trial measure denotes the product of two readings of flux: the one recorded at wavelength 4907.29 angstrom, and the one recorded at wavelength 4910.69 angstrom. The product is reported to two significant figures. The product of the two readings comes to 72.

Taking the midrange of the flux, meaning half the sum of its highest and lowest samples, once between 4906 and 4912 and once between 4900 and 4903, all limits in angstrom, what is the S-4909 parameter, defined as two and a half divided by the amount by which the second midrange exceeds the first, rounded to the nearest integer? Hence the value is -38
